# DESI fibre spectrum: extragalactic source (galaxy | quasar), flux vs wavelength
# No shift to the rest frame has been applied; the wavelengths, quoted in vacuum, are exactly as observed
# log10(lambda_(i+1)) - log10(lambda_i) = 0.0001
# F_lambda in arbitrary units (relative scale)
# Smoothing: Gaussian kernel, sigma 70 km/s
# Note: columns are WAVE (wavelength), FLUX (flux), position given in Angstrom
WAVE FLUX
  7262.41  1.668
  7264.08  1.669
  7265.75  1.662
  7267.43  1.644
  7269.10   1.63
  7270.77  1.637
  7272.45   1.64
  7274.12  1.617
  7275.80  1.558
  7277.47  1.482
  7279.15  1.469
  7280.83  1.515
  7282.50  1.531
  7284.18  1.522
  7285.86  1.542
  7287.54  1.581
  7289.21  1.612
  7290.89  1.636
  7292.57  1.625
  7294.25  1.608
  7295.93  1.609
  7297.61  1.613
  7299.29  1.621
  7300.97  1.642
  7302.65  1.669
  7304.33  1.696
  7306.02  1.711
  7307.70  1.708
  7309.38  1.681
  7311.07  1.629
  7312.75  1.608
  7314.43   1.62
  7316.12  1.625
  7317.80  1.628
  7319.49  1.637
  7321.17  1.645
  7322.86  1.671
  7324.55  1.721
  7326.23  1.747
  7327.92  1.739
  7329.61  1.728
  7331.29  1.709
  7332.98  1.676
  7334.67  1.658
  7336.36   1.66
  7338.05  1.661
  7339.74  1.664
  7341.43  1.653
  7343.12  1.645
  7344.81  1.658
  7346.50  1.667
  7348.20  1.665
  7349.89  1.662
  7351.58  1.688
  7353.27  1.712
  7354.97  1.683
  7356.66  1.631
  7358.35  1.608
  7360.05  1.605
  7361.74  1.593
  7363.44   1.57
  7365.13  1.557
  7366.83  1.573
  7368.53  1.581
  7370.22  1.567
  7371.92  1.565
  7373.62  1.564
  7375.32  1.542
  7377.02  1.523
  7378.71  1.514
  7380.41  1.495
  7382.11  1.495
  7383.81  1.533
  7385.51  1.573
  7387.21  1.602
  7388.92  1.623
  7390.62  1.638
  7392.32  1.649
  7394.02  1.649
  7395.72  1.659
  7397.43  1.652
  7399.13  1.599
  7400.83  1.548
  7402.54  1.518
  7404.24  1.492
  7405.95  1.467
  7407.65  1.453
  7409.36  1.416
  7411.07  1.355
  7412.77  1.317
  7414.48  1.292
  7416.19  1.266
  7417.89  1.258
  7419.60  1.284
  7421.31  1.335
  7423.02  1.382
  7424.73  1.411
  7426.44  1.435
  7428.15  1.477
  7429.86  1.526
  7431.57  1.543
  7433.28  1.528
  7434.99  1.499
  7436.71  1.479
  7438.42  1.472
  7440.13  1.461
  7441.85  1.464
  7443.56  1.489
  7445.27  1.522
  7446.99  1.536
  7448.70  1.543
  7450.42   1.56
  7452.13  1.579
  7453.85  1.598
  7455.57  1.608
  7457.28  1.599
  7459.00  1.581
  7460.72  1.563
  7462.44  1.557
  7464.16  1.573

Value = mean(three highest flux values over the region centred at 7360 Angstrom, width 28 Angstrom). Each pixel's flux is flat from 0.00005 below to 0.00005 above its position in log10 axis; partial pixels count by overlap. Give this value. 1.69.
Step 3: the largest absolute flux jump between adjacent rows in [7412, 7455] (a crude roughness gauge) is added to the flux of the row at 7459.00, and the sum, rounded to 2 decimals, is 1.63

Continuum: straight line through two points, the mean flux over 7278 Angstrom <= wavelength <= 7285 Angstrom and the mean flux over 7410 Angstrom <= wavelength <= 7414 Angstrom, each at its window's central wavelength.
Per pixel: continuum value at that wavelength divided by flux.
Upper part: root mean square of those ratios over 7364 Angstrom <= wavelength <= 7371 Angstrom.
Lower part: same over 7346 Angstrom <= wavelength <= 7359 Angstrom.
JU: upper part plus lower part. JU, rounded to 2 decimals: 1.74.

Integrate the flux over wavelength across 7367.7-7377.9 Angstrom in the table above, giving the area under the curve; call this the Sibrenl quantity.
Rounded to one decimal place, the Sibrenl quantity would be 15.9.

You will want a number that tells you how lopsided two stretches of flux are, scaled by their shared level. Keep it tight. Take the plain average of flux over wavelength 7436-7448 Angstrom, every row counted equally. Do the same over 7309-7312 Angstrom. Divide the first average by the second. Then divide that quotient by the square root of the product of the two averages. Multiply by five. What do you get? 2.9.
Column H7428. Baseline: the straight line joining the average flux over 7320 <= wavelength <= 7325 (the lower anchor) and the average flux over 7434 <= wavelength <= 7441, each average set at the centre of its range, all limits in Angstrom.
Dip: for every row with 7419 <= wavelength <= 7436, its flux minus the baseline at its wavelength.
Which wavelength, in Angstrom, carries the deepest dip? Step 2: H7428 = 7419.60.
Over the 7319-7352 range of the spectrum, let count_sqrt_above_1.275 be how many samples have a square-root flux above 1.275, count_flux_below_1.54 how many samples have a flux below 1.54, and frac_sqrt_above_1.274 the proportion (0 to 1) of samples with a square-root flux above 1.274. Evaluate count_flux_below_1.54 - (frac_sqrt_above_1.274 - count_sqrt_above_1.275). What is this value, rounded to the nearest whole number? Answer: 19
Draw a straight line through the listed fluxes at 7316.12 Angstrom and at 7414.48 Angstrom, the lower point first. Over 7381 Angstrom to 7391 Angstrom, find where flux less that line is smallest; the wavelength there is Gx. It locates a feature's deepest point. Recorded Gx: 7382.11 Angstrom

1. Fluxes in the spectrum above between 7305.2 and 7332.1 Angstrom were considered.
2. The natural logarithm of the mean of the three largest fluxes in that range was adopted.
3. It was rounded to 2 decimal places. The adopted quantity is 0.55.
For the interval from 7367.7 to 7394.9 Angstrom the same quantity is 0.50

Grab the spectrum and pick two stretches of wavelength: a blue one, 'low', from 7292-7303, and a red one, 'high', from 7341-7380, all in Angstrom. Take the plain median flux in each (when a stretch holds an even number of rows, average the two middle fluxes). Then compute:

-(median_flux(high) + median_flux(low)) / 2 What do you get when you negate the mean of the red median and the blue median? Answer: -1.61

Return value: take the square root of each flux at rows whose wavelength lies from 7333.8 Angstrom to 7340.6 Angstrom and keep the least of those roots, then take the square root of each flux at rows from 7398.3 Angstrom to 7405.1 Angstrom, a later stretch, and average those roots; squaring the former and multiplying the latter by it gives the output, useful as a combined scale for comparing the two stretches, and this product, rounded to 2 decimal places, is 2.06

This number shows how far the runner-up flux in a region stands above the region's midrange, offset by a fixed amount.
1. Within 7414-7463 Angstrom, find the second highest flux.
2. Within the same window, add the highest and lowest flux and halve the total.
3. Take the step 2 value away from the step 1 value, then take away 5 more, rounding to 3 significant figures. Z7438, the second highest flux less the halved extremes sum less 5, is -4.83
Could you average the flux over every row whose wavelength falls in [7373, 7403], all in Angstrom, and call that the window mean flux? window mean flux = 1.58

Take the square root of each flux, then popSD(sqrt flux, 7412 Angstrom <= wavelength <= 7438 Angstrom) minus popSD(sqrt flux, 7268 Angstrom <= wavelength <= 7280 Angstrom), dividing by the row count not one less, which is 0.015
